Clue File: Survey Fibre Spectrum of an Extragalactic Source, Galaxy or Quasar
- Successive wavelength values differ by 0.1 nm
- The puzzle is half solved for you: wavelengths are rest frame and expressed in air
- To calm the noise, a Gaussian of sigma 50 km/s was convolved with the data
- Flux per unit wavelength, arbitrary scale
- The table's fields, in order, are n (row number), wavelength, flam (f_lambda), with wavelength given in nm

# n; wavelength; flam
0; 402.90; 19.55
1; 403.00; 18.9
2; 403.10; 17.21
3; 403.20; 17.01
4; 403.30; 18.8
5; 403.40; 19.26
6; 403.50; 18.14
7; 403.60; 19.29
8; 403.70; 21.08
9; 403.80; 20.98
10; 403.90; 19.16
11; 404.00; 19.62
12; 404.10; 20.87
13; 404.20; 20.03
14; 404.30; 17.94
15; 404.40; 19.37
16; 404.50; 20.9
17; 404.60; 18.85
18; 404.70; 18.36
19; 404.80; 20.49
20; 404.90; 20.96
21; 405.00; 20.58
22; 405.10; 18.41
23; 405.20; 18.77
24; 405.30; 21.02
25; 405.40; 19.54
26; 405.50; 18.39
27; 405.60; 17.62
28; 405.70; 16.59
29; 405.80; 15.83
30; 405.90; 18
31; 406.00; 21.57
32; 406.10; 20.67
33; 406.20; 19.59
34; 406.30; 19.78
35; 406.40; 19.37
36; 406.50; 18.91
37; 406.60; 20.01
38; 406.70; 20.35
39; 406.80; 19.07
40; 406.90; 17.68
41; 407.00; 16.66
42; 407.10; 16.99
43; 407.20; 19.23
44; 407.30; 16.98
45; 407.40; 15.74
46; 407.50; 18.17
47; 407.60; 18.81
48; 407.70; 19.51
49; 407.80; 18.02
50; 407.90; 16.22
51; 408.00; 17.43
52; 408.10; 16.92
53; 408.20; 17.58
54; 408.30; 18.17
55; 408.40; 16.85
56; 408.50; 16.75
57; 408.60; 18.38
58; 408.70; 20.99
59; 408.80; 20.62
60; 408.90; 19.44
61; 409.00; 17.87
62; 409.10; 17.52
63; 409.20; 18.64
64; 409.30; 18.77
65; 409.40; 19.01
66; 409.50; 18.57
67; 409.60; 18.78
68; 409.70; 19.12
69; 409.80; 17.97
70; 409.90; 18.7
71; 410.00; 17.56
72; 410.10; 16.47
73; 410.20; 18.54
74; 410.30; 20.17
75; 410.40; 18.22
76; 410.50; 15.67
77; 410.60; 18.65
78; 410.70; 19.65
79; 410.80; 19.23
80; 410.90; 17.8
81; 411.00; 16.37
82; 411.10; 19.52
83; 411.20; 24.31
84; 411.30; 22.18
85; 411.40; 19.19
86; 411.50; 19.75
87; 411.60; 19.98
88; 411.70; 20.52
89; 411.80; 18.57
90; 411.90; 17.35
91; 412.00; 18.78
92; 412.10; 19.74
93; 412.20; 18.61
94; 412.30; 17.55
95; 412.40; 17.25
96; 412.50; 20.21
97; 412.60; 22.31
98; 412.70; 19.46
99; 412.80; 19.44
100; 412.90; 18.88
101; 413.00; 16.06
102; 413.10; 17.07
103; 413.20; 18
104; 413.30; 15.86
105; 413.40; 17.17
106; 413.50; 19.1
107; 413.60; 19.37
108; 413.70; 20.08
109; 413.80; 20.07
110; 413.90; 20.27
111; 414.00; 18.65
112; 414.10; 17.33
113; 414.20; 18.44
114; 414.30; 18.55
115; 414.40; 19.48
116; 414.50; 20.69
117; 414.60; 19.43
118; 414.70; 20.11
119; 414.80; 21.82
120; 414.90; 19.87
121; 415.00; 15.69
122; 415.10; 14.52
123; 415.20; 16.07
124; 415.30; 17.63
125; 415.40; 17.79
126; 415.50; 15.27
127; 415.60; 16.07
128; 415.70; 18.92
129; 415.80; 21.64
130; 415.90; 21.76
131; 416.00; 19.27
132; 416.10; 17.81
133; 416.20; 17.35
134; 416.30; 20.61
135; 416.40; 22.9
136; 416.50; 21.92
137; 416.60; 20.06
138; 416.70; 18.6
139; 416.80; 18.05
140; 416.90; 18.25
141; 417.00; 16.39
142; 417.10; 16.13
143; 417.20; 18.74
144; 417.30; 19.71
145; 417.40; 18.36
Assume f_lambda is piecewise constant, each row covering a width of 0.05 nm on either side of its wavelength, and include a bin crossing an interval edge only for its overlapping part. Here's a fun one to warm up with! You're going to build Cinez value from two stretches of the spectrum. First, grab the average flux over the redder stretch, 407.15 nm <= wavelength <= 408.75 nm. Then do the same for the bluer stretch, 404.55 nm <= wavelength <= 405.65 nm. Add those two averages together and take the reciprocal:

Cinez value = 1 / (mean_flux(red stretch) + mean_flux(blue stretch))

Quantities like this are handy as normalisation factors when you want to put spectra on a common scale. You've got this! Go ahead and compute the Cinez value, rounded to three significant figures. 0.0269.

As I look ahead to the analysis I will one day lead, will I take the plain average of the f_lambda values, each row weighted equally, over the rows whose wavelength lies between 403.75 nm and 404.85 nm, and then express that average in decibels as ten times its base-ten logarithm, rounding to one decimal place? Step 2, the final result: 12.9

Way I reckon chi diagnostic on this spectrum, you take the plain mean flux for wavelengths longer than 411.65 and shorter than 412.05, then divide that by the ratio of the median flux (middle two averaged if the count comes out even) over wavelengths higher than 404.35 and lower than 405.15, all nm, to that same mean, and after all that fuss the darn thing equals 18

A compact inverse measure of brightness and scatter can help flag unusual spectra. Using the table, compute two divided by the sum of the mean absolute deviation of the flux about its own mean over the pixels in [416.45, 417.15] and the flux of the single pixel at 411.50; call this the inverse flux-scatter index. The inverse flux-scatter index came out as 0.094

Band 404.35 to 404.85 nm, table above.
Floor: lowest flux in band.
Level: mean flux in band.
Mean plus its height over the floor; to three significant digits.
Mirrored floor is 20.8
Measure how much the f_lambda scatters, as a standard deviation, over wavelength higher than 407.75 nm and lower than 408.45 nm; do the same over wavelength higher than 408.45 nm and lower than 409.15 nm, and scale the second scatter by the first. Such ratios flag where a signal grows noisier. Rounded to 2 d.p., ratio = 2.31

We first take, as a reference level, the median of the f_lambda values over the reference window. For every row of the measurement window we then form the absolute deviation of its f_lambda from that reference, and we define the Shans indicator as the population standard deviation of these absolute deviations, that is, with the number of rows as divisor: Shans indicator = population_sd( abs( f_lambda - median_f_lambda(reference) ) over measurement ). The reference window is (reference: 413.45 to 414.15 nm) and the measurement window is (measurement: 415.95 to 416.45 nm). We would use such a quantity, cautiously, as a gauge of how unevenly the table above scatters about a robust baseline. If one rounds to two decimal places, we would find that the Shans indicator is 1.12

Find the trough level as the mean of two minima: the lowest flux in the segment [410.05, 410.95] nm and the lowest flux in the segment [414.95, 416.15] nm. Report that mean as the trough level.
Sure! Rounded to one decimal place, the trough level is 15.1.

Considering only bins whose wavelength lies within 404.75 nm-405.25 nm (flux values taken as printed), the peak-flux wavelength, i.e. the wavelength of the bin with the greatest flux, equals 404.90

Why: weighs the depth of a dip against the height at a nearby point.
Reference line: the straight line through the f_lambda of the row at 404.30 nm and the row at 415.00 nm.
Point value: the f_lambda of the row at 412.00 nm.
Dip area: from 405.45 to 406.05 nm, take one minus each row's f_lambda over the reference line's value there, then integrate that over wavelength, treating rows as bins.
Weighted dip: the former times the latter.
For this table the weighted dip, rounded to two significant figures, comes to -0.23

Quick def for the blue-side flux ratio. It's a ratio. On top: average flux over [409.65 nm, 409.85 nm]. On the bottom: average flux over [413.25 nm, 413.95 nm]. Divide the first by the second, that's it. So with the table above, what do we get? 0.98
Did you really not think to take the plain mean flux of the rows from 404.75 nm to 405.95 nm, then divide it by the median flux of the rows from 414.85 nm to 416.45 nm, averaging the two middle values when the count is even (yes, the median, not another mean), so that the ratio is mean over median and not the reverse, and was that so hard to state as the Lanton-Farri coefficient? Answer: 1.06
